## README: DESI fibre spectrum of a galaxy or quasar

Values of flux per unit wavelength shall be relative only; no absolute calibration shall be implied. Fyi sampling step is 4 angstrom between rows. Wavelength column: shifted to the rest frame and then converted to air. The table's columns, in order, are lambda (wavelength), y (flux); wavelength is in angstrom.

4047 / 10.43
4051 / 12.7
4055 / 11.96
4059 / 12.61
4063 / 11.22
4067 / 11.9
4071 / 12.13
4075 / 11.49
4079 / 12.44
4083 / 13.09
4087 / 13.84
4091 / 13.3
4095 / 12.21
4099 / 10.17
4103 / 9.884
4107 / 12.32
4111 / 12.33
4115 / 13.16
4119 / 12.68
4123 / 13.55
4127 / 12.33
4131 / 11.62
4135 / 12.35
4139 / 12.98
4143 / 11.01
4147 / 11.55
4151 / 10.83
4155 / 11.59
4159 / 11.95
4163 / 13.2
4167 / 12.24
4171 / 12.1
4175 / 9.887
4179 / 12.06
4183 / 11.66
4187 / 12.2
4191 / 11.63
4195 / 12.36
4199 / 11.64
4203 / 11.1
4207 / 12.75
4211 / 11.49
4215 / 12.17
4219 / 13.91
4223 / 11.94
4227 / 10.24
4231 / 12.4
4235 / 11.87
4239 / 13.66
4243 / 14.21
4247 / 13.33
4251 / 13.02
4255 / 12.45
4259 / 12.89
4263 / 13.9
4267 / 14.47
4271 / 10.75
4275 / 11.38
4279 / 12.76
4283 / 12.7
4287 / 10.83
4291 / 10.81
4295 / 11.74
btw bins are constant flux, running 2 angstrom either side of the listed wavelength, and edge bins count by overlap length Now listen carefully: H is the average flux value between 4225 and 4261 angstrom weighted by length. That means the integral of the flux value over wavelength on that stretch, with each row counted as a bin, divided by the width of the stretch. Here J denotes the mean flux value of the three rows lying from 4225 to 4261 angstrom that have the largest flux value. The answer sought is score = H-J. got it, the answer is -1.06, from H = 12.7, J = 13.7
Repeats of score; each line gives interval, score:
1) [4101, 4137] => -0.88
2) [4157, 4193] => -0.67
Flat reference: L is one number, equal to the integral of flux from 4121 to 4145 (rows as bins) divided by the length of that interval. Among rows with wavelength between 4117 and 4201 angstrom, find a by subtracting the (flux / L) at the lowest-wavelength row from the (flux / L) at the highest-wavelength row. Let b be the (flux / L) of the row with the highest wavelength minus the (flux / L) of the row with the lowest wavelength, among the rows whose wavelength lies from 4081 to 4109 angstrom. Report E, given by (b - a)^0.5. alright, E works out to 0.15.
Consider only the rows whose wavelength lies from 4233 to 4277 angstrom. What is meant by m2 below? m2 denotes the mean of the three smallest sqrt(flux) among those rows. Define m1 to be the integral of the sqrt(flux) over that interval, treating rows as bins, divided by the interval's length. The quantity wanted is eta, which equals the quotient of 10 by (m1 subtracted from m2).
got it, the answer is -45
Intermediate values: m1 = 3.59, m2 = 3.37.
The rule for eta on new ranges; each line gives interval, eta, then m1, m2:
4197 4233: -67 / 3.46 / 3.31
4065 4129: -38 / 3.50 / 3.24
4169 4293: -35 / 3.49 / 3.21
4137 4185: -57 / 3.43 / 3.25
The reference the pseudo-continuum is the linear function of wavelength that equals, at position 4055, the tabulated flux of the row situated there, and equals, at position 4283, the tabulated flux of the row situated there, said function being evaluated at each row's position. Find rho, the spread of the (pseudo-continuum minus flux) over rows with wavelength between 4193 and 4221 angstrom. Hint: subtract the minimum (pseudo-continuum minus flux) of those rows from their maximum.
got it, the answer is 2.76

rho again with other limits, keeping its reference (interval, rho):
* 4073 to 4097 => 2.31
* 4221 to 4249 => 3.92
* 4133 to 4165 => 2.33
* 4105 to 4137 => 1.96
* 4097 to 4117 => 3.24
